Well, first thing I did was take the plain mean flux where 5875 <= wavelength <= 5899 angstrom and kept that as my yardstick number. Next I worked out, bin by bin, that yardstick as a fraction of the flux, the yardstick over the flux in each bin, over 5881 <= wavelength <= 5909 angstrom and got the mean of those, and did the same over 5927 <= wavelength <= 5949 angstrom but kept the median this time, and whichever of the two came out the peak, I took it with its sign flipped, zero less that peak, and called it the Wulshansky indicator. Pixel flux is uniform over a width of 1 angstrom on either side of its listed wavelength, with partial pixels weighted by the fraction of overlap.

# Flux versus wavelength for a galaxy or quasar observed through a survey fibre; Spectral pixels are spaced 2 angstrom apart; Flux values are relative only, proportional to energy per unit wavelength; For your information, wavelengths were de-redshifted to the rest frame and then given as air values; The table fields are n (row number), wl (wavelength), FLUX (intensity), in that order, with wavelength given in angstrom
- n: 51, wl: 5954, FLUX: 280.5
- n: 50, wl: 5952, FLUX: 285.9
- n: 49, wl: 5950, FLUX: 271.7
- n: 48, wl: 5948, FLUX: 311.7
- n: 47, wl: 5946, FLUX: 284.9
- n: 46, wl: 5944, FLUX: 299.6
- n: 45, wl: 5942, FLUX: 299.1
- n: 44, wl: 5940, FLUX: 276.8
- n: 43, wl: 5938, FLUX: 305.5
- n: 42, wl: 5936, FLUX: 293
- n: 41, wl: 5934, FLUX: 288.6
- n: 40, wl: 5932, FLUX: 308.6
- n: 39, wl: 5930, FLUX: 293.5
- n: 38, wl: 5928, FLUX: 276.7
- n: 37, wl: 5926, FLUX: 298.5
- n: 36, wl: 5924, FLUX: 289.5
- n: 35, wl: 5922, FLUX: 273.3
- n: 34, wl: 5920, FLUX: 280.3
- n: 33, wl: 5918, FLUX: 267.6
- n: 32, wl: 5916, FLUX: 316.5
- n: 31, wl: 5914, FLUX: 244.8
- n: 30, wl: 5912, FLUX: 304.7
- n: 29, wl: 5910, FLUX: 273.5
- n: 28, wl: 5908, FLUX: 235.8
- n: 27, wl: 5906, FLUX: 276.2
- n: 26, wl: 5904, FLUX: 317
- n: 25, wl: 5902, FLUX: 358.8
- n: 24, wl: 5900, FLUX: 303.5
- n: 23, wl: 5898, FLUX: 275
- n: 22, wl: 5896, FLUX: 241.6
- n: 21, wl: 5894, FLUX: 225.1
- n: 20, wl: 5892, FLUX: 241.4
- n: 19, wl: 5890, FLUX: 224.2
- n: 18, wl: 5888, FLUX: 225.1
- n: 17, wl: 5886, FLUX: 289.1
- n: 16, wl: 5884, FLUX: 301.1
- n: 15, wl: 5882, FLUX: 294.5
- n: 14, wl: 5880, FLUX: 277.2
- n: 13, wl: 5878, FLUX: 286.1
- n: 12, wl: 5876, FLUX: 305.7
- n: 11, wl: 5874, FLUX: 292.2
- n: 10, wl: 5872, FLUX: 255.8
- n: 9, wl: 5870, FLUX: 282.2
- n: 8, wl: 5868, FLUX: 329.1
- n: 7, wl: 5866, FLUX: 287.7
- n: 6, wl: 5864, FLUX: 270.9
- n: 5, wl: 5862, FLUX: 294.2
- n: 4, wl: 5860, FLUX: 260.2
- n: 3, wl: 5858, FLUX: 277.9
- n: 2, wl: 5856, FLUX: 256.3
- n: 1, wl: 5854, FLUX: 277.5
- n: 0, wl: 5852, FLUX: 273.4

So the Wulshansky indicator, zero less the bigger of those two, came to -0.996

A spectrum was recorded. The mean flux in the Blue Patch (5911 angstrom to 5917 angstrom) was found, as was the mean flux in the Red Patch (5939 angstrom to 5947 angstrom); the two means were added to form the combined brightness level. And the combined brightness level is 579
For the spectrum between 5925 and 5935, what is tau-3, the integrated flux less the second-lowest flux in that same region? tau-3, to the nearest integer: 2643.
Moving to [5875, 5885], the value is 2643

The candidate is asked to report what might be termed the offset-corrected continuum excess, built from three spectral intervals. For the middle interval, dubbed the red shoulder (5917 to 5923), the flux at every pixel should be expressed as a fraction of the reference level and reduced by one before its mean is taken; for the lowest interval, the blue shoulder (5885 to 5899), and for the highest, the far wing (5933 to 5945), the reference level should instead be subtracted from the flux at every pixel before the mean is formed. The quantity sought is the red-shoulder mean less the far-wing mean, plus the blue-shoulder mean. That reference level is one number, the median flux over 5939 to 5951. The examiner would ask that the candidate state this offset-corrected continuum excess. -48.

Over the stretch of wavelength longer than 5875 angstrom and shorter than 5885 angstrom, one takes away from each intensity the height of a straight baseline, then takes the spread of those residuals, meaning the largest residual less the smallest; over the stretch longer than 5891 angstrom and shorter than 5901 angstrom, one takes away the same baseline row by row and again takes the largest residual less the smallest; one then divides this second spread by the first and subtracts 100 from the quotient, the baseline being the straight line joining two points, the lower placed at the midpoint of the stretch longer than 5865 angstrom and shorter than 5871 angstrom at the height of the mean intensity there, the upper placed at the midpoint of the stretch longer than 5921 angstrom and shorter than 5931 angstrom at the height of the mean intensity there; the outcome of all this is -97.1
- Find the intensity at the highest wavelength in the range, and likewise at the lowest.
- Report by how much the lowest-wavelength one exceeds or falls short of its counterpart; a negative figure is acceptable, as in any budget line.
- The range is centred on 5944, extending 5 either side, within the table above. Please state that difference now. -35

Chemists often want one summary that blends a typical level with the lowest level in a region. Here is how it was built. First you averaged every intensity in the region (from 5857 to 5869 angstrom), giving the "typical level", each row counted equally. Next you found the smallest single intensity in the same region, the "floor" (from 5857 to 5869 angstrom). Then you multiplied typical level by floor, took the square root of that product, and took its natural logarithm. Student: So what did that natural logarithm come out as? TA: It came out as 5.61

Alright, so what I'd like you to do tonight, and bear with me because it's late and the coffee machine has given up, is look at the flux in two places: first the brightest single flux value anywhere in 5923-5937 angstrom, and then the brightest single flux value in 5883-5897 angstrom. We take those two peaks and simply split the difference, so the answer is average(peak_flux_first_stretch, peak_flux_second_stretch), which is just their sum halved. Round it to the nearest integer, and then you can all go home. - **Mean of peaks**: 305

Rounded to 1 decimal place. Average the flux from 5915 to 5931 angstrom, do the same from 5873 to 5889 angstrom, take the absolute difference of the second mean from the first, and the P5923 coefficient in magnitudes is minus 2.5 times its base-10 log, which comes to -1.2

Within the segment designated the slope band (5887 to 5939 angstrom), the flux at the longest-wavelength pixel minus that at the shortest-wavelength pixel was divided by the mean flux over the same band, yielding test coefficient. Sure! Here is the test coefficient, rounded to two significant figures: 0.29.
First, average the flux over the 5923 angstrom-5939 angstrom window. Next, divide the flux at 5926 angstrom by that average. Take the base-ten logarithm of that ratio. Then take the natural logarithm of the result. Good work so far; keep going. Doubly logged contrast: -5.1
